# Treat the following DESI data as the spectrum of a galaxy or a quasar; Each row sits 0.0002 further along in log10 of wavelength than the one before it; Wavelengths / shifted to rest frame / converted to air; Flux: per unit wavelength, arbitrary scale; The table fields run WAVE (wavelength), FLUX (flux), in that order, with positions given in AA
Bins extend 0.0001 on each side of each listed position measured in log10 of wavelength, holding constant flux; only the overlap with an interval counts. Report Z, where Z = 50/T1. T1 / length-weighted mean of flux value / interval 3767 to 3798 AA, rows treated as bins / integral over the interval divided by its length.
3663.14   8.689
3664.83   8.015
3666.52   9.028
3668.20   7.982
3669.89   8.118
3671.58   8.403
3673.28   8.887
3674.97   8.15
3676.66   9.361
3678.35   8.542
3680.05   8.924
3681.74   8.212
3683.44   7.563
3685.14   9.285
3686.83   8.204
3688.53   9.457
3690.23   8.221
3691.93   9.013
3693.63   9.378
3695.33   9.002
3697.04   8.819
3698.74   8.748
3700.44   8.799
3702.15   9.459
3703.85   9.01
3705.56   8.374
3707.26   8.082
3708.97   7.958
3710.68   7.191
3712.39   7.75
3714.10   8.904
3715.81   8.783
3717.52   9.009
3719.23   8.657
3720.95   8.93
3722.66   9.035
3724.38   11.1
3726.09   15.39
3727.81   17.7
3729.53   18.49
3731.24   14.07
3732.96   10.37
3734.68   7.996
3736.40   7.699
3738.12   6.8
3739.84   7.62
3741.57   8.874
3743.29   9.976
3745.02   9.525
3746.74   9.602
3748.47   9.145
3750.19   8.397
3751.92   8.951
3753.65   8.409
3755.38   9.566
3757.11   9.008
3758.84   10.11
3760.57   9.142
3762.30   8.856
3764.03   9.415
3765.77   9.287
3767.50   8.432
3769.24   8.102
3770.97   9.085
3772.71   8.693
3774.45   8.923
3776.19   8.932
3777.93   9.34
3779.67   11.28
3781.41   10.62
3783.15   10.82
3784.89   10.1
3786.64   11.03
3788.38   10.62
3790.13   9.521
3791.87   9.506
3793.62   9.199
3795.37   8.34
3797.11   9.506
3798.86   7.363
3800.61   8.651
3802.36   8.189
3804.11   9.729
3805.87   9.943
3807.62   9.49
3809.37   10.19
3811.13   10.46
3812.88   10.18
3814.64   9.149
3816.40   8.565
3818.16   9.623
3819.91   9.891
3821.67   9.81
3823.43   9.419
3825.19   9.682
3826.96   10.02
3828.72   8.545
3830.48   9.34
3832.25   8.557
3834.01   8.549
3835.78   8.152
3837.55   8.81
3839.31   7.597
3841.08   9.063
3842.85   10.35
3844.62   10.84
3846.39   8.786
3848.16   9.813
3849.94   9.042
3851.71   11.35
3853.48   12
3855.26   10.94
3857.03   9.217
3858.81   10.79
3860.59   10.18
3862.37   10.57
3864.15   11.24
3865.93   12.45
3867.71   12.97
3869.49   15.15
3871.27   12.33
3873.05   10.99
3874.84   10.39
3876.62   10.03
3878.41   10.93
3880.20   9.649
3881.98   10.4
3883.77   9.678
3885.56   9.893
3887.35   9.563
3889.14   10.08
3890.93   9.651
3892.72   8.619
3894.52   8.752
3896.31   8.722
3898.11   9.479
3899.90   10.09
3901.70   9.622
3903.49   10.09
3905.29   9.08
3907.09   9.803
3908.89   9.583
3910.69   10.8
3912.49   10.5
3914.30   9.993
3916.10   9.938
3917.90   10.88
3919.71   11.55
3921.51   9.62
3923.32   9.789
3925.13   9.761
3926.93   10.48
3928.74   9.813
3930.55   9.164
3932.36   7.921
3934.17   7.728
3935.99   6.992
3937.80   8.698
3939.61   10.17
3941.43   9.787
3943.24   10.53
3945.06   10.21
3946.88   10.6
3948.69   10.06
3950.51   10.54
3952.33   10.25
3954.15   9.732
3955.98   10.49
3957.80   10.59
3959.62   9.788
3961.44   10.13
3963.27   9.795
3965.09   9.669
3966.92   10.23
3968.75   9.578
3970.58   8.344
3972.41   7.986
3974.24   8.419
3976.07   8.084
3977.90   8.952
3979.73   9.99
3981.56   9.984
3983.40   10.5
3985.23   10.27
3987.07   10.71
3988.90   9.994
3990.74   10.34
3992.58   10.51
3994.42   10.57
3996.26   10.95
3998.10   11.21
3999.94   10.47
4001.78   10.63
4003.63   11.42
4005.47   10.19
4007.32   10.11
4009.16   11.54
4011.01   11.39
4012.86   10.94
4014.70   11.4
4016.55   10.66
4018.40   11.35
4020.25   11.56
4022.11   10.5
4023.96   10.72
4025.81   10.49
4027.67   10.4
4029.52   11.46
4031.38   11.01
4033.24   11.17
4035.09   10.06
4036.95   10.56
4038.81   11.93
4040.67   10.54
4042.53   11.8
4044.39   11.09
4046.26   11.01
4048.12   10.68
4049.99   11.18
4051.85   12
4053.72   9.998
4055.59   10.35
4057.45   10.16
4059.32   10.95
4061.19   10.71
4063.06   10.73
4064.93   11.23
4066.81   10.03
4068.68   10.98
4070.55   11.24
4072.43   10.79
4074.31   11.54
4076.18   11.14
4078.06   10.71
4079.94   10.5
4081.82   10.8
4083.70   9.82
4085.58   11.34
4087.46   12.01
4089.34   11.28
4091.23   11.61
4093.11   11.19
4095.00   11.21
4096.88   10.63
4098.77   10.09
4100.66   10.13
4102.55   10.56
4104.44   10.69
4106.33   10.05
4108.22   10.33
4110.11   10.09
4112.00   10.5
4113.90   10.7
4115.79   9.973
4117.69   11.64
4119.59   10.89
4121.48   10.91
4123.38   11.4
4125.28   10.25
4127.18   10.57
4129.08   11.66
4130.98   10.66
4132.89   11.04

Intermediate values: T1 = 9.6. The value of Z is 5.2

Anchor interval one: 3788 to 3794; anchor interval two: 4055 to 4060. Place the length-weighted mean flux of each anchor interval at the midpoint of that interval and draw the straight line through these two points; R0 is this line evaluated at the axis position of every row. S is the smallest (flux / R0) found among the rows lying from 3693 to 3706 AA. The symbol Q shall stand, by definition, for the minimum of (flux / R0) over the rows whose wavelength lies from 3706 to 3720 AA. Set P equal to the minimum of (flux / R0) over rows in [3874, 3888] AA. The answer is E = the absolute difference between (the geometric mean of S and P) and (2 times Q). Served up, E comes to 0.60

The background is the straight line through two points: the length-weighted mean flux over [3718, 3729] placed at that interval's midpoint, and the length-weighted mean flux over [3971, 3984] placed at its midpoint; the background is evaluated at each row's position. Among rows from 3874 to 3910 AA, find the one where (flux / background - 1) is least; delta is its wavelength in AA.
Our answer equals 3892.72 AA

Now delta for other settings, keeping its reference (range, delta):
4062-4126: 4066.81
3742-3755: 3750.19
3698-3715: 3710.68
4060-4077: 4066.81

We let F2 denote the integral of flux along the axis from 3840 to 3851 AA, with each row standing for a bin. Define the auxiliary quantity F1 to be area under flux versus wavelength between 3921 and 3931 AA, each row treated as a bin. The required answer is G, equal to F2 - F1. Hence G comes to 8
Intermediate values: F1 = 98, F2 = 106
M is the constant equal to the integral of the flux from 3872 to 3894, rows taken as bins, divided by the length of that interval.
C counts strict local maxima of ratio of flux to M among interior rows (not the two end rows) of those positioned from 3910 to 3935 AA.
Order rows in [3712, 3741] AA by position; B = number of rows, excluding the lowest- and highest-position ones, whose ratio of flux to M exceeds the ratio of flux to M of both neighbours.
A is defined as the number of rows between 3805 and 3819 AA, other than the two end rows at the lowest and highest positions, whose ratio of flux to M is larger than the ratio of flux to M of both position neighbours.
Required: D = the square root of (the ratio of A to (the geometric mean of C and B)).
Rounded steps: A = 1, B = 3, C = 3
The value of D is 0.58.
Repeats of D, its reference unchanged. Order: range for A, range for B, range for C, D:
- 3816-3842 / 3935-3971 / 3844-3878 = 0.87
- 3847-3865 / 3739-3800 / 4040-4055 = 0.65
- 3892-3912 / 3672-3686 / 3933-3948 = 1.41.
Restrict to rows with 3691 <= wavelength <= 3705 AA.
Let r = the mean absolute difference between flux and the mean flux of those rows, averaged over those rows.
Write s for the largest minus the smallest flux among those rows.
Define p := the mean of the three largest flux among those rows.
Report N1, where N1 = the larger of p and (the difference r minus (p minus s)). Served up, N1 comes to 9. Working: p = 9.3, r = 0.2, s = 1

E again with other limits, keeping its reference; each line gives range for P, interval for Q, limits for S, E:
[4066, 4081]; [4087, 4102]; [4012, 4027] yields 0.92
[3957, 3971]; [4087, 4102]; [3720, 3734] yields 1.02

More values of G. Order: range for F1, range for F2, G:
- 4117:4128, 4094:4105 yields -4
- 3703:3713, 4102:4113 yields 33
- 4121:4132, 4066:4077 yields 1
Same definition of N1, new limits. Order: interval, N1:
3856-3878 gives 14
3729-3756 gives 14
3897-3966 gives 11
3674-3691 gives 9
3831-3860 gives 11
